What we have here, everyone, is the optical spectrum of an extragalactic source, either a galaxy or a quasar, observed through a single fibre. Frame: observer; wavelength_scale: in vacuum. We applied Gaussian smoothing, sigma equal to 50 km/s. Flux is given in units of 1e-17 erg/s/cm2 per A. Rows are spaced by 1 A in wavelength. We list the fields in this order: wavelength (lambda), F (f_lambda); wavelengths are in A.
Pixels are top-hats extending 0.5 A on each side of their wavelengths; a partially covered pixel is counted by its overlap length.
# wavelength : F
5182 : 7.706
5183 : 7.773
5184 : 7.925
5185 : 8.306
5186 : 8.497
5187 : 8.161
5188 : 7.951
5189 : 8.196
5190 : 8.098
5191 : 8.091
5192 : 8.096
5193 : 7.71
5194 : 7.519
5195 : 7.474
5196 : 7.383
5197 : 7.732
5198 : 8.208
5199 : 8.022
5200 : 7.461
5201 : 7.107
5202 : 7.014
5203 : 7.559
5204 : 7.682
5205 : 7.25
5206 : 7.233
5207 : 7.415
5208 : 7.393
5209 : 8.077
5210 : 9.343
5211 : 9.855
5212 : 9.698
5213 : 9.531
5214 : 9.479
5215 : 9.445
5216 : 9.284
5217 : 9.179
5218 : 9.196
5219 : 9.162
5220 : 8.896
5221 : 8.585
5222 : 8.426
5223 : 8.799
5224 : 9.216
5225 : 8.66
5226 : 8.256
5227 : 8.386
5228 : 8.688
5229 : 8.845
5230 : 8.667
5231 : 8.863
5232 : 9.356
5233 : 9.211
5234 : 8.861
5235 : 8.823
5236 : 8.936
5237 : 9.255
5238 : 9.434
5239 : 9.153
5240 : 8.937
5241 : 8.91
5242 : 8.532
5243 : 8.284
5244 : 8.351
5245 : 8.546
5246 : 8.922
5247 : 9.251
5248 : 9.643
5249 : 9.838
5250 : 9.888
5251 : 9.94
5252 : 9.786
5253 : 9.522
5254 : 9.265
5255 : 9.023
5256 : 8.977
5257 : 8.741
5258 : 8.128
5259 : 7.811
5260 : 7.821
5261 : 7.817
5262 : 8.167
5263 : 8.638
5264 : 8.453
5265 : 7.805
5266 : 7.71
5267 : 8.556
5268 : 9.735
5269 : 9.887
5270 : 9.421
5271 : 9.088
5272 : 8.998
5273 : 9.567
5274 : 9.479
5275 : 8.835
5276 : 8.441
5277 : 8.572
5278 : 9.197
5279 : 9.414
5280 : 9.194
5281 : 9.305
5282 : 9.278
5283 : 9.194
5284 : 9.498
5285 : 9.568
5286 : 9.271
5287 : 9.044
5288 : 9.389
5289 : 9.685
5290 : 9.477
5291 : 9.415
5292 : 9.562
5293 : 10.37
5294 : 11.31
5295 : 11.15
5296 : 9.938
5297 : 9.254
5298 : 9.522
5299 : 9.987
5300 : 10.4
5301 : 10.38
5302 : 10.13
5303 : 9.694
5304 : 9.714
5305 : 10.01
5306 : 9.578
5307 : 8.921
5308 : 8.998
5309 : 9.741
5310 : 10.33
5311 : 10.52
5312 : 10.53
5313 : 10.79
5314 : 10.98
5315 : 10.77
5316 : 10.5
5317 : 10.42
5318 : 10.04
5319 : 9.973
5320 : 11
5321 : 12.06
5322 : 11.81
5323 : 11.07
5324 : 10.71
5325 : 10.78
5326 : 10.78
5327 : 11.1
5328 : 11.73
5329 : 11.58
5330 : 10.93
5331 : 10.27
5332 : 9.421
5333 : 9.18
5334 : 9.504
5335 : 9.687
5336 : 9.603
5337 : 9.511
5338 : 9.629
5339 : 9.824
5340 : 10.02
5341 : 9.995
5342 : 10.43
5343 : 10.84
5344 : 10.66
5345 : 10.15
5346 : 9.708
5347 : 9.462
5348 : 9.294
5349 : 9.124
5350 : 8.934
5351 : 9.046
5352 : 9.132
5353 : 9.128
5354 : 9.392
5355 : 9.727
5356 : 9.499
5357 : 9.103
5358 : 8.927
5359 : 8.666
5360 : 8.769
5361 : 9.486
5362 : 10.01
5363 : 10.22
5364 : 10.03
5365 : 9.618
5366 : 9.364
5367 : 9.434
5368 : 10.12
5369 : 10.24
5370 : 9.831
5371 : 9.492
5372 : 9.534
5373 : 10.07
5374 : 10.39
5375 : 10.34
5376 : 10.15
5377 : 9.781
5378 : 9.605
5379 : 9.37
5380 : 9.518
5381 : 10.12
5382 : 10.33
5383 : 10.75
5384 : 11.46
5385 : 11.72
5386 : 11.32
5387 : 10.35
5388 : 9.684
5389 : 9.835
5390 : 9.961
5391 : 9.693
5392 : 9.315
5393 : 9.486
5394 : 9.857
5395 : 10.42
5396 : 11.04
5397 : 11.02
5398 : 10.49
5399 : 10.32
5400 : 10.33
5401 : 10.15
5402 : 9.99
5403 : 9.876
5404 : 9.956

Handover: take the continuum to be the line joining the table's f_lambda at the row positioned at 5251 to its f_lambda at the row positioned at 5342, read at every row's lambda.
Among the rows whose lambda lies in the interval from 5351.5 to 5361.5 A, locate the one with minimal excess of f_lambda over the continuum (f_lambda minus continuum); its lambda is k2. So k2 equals 5359 A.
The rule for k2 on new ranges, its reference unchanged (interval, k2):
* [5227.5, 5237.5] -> 5230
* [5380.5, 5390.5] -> 5388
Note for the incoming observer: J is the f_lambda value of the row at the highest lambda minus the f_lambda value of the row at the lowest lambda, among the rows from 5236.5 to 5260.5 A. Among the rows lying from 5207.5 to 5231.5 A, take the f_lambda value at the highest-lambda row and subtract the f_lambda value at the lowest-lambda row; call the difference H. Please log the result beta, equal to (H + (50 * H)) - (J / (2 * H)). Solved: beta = 75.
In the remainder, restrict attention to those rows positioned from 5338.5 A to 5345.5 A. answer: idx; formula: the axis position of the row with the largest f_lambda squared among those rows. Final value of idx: 5343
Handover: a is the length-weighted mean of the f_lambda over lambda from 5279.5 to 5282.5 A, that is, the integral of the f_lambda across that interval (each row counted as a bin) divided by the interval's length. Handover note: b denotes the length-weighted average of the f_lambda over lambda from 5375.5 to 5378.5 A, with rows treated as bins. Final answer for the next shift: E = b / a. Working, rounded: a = 9.3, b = 9.8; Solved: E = 1.06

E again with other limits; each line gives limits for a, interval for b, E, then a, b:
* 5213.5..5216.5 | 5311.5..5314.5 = 1.15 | 9.4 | 10.8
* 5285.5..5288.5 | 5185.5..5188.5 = 0.89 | 9.2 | 8.2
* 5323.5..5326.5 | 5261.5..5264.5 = 0.78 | 10.8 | 8.4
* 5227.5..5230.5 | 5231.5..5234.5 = 1.05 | 8.7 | 9.1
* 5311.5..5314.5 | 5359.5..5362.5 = 0.88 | 10.8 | 9.4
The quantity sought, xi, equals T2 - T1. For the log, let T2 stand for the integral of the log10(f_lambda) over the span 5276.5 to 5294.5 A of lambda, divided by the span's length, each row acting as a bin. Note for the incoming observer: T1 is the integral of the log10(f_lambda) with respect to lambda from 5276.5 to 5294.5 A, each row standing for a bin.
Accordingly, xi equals -16.6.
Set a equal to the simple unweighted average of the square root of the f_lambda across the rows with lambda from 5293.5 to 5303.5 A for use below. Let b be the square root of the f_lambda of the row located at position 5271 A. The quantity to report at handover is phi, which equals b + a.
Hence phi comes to 6.20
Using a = 3.19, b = 3.01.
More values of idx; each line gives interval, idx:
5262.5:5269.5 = 5269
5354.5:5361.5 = 5355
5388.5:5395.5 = 5395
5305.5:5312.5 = 5312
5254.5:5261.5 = 5255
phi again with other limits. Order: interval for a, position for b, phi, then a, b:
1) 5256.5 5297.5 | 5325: 6.30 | 3.02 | 3.28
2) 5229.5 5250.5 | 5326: 6.29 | 3.00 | 3.28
